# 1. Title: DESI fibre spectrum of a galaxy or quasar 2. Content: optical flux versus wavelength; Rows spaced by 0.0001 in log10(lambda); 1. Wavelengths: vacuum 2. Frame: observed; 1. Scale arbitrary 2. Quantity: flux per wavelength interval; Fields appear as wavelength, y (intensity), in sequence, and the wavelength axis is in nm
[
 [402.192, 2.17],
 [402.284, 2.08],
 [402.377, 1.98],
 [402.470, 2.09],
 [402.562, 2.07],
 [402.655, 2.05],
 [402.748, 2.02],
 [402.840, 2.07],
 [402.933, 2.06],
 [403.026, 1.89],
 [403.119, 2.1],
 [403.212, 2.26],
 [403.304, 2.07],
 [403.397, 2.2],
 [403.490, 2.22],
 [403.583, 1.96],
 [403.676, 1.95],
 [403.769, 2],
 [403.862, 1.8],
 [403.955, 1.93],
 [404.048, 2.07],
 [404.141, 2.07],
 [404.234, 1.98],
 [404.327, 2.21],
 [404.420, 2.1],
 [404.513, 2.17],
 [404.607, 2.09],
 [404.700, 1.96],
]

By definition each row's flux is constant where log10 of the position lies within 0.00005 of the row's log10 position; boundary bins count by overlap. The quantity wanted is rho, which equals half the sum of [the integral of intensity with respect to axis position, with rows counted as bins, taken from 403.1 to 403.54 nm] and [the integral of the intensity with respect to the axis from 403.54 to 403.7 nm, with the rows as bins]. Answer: 0.63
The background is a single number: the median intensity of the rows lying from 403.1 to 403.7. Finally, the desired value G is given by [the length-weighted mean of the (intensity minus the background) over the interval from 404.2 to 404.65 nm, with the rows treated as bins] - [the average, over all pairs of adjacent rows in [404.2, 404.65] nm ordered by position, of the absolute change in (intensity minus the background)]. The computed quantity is -0.109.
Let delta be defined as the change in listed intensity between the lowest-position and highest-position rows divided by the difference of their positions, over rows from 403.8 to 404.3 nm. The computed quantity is 0.5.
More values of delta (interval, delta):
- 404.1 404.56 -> 0.3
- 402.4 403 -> -0.1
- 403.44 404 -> -0.6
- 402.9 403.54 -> 0.3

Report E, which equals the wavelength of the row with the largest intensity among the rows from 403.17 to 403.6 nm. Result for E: 403.212 nm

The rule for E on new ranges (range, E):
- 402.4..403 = 402.470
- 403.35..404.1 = 403.490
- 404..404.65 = 404.327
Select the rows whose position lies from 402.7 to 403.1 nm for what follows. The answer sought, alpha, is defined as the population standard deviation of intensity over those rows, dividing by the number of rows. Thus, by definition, 0.07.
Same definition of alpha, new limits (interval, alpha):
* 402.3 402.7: 0.04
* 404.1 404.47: 0.08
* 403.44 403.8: 0.11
